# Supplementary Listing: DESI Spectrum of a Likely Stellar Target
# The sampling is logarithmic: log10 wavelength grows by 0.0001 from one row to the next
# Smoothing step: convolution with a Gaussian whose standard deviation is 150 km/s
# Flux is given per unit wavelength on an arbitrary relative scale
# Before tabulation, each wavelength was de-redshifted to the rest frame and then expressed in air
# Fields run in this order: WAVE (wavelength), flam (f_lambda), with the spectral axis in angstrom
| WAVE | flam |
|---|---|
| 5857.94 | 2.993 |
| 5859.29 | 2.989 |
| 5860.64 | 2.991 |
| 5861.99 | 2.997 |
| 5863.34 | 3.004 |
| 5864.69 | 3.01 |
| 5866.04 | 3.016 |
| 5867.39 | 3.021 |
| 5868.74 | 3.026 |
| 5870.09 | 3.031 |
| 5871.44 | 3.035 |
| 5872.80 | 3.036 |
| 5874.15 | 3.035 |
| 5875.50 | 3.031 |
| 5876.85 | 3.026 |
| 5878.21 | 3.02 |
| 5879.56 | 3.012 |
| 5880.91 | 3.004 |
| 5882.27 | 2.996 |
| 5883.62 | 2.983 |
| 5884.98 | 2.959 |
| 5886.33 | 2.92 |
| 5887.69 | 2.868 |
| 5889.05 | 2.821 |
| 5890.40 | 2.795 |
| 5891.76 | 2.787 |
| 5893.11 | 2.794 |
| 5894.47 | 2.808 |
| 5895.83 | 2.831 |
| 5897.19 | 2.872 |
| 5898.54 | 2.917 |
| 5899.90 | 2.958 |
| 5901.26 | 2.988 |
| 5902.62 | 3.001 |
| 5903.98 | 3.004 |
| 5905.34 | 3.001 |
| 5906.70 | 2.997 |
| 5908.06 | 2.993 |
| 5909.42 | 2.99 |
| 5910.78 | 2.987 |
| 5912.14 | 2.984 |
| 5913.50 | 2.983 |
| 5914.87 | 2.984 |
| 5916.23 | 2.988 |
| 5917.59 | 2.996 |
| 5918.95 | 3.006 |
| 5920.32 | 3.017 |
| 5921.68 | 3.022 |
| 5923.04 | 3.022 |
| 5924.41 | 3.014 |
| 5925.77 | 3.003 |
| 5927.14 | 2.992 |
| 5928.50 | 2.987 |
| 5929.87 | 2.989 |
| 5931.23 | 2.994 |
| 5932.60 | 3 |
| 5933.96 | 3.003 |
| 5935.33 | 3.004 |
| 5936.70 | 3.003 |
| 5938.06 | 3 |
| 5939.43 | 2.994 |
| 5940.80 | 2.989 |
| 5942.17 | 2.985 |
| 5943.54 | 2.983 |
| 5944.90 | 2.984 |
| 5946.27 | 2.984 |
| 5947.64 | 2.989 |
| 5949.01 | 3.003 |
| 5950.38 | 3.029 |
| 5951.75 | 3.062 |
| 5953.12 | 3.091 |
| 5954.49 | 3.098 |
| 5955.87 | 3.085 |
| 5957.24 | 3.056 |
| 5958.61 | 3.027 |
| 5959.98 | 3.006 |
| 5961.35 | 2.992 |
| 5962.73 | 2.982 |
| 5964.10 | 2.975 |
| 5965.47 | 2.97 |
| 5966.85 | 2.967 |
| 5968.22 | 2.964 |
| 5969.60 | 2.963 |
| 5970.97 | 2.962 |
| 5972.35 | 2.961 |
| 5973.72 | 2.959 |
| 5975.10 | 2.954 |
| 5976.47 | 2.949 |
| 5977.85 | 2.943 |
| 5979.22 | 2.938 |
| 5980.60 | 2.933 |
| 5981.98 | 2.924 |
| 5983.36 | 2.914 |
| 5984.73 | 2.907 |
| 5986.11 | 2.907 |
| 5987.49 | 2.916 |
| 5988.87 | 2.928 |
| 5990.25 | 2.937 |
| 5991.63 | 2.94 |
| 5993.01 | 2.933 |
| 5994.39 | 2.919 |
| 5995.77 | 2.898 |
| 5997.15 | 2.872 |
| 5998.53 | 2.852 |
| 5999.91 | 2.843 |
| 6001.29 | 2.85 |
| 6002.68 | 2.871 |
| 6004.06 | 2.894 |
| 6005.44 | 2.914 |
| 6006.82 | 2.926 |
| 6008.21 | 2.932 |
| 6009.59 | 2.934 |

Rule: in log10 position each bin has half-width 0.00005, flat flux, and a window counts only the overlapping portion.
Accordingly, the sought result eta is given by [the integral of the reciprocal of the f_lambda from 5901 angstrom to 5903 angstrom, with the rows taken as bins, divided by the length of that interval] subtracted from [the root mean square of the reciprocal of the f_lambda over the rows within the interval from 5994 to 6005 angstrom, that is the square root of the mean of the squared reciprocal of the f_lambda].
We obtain 0.014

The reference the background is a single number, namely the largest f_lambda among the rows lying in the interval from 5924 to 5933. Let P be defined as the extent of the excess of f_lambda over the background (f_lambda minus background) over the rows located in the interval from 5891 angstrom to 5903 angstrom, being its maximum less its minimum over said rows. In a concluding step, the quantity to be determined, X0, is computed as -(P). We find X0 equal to -0.21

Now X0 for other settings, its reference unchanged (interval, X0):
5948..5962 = -0.11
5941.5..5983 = -0.17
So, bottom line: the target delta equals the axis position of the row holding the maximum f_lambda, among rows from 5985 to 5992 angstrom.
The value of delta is 5991.63 angstrom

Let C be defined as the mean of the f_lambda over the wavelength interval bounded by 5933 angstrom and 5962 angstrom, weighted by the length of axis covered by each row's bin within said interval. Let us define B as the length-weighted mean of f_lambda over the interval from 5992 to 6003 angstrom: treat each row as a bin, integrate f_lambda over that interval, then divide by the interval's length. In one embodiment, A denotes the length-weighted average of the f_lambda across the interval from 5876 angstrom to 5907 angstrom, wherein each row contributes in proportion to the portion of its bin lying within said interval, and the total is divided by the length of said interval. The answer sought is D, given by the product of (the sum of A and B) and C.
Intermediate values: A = 2.93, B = 2.88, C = 3.02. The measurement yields 17.5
